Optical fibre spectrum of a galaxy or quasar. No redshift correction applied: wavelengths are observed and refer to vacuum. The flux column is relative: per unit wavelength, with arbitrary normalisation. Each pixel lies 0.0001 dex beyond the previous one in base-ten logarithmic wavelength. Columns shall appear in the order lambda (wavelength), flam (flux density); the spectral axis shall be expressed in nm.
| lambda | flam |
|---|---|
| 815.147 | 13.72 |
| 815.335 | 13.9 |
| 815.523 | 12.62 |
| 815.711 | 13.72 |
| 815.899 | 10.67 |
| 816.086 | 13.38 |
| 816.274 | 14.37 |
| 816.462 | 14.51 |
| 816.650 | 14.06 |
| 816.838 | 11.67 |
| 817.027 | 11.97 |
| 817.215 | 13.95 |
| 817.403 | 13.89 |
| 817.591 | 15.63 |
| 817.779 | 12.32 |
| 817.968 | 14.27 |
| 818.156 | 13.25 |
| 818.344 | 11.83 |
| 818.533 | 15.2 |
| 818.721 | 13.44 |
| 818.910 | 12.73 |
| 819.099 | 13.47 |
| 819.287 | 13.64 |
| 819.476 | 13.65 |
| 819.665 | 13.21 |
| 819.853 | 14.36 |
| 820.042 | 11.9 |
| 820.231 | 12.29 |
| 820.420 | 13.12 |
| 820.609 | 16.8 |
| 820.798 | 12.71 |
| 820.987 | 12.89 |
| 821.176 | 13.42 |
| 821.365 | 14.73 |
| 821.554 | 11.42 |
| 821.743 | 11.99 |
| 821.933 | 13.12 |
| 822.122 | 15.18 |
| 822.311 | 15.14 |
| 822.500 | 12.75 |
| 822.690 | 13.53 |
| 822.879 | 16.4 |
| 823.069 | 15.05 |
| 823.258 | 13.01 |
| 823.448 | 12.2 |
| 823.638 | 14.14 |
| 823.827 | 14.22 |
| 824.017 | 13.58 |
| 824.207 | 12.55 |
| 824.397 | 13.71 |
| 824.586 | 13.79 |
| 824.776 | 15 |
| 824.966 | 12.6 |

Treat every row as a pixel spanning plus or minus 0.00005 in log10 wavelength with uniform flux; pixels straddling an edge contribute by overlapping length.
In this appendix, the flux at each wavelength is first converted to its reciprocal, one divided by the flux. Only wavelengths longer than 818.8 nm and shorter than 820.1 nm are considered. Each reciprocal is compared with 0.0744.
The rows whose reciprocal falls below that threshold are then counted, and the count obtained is 4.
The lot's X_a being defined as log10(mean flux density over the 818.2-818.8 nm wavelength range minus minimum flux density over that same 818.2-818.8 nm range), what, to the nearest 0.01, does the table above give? 0.22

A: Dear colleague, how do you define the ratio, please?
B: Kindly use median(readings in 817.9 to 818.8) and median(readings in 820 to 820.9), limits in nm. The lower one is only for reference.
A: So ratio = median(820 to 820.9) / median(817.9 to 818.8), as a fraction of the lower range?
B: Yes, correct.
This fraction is 0.95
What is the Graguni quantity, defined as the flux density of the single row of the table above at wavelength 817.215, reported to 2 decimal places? 13.95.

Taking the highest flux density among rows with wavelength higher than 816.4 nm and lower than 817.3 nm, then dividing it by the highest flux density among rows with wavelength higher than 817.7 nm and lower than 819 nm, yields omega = 0.95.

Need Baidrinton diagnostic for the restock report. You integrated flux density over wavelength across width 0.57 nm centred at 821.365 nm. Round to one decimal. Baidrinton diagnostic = 7.5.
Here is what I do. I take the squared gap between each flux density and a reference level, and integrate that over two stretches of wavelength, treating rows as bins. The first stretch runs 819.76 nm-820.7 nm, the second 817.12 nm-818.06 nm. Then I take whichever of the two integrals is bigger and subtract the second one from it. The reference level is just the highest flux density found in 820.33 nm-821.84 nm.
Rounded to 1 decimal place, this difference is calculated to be 3.7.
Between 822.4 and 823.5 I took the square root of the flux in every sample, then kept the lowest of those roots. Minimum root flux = 3.49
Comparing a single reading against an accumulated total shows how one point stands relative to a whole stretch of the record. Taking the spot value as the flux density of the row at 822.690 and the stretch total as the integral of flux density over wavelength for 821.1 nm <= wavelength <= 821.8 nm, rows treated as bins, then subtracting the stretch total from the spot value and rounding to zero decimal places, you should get 4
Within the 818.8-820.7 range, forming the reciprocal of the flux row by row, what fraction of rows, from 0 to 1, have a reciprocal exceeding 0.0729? 0.80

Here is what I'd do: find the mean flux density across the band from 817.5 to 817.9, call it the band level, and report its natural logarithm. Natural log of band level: 2.64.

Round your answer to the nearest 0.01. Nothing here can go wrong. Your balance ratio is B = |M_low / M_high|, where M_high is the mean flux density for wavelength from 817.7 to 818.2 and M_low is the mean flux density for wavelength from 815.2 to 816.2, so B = 0.97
